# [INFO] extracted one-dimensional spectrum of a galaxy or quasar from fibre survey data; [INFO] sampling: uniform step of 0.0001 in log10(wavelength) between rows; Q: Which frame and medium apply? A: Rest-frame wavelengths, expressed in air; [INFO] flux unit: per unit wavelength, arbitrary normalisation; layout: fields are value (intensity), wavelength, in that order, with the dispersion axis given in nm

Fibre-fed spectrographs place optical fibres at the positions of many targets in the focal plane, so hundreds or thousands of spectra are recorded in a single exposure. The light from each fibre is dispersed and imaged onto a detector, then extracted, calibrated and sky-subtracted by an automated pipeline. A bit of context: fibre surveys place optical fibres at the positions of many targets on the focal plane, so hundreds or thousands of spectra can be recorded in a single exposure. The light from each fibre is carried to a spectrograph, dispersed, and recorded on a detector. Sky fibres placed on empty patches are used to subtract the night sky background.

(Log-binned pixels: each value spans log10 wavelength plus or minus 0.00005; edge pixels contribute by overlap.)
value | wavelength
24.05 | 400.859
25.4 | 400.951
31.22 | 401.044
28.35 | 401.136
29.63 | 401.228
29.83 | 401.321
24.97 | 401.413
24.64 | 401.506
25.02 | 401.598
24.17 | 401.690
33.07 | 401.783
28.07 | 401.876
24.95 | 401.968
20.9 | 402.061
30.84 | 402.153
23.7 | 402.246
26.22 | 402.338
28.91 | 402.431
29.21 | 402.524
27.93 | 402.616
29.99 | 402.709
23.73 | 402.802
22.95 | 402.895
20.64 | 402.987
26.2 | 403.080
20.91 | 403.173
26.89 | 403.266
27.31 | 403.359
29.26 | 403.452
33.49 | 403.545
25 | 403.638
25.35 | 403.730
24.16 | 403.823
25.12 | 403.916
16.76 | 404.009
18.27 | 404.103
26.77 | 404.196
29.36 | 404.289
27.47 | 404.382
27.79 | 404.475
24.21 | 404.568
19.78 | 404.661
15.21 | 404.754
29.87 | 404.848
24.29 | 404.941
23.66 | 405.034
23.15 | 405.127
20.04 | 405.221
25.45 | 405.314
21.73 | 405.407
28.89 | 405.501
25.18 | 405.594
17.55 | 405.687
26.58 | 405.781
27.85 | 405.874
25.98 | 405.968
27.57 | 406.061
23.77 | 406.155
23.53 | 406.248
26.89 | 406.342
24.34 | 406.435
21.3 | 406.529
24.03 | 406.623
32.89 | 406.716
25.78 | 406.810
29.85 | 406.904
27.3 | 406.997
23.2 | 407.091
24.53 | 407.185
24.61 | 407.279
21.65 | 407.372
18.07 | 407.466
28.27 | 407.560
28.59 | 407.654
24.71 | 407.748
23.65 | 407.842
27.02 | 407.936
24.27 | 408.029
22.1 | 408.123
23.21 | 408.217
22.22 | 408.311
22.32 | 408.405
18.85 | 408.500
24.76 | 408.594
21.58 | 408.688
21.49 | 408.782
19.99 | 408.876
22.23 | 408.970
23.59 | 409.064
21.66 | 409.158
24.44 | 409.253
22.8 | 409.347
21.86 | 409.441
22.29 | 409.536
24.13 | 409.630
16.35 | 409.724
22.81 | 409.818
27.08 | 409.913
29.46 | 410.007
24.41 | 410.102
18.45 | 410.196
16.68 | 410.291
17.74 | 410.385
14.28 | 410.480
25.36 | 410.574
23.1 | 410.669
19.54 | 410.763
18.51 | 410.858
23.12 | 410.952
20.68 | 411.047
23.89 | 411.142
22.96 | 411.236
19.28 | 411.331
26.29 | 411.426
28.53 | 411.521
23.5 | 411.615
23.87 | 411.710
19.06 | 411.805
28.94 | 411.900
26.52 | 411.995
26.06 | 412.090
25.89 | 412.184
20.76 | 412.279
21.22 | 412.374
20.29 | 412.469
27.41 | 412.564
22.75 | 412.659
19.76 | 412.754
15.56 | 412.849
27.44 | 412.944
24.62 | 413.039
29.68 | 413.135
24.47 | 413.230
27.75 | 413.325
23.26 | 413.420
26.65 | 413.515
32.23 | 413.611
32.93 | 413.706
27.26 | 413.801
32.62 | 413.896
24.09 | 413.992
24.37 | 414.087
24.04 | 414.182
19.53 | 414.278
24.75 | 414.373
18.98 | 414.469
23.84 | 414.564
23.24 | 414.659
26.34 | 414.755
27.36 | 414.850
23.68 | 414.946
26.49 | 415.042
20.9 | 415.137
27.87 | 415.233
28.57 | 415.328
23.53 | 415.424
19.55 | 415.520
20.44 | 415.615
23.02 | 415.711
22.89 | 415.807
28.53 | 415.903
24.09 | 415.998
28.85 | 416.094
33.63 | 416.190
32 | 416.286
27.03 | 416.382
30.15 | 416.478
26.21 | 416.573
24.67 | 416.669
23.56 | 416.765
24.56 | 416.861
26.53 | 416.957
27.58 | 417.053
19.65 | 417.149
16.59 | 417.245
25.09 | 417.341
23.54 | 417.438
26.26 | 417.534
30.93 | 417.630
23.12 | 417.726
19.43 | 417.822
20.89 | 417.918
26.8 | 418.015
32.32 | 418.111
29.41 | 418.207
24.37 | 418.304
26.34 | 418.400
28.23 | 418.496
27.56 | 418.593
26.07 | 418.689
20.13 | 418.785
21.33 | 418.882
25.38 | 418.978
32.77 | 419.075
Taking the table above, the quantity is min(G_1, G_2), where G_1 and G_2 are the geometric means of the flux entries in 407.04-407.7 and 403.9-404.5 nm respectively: 23.9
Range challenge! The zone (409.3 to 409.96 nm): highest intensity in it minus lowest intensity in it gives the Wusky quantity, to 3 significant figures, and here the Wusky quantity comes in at 10.7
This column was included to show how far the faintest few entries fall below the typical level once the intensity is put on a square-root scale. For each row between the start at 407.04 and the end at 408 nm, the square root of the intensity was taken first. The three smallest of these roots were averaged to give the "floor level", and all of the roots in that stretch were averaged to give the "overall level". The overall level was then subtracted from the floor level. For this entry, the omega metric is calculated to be -0.36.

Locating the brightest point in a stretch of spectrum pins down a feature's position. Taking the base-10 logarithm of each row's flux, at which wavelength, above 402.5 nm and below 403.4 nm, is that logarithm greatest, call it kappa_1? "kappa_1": 402.709 nm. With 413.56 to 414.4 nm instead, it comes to 413.706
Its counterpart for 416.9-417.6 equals 417.053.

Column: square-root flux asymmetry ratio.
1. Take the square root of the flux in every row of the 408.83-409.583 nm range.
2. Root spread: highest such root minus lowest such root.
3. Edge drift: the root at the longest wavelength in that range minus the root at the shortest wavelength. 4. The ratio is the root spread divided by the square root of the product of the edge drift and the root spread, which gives 1.37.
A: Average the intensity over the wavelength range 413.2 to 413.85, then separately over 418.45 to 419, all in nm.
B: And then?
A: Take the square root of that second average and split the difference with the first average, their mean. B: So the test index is 16.4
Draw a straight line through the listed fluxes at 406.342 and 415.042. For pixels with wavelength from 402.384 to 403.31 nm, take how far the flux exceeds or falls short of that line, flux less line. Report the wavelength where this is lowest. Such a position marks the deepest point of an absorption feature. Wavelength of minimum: 402.987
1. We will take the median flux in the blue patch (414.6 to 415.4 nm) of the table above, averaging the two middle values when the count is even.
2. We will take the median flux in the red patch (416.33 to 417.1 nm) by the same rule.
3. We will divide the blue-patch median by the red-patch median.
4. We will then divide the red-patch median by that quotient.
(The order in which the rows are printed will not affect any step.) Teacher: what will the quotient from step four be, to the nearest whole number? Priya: 26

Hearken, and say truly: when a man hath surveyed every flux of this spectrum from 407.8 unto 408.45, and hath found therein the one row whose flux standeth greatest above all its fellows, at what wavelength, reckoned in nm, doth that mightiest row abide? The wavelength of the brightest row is 407.936 nm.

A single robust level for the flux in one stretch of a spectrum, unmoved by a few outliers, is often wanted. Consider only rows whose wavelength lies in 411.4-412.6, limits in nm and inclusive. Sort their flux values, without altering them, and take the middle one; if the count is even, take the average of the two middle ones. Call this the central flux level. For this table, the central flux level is 25.9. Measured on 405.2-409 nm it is 24.3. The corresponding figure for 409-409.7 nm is 22.8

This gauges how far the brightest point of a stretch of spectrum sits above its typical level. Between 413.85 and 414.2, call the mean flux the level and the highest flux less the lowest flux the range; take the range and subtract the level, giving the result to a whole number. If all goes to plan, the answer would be -18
